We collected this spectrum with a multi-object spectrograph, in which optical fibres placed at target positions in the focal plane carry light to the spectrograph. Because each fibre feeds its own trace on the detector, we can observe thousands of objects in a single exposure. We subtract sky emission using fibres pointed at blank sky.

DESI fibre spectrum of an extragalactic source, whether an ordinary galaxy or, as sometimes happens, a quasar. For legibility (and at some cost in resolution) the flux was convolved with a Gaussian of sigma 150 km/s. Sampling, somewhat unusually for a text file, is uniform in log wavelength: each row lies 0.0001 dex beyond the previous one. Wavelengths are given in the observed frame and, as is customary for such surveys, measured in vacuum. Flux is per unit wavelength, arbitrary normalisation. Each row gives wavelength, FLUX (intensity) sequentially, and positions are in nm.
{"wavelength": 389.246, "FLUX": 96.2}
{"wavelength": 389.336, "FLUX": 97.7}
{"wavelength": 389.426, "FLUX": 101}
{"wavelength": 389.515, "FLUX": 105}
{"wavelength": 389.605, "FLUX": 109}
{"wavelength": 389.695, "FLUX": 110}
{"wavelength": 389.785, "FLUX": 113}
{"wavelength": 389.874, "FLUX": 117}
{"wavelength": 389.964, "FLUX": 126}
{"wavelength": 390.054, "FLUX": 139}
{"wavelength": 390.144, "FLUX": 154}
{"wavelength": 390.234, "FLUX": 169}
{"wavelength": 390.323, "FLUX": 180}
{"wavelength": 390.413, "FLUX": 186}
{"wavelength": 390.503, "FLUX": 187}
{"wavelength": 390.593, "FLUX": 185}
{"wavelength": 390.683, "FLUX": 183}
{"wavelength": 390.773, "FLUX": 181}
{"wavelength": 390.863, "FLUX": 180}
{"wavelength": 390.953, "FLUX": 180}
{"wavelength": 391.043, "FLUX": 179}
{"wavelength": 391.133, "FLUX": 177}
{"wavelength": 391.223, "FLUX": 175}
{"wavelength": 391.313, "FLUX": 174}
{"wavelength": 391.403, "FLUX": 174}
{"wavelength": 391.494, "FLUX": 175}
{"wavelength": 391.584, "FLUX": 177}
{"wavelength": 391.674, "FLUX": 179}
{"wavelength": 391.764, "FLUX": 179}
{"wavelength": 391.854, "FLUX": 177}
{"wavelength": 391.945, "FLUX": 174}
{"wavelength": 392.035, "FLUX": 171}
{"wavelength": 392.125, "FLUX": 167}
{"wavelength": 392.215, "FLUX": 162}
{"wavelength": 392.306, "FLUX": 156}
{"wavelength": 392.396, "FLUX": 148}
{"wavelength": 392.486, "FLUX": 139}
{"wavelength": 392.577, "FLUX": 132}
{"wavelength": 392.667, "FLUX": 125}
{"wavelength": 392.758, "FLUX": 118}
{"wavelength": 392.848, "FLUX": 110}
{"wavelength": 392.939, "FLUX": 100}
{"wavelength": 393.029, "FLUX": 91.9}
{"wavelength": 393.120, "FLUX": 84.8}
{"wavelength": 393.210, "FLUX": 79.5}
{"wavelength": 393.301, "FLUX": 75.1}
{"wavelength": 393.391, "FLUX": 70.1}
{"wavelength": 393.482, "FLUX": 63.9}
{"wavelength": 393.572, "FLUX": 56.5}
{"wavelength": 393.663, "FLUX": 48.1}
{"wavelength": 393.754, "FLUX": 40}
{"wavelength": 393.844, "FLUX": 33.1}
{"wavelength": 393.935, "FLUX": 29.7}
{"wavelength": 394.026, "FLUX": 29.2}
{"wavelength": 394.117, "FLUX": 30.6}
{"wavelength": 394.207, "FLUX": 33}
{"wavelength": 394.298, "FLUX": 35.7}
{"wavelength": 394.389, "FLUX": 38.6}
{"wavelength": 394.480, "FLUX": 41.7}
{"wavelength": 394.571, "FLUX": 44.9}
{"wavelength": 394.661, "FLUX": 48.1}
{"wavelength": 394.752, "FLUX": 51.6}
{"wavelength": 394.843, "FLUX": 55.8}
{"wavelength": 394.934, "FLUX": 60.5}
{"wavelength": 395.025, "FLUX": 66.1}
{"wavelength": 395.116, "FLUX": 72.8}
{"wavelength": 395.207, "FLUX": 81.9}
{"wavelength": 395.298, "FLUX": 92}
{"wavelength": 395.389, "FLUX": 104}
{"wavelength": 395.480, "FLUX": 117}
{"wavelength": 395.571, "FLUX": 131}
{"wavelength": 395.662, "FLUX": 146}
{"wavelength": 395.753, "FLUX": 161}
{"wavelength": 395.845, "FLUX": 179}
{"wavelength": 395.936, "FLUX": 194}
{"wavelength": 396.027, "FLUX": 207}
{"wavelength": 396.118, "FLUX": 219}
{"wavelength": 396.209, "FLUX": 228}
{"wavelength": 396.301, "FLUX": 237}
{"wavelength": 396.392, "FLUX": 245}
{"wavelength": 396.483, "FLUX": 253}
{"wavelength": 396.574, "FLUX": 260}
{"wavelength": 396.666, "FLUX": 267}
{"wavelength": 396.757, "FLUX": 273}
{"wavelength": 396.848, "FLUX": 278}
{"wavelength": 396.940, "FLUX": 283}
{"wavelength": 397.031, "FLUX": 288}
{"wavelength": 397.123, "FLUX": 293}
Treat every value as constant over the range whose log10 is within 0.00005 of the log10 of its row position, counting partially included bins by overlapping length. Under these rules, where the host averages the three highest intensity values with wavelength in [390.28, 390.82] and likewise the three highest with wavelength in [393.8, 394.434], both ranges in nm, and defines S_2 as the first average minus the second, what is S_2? 150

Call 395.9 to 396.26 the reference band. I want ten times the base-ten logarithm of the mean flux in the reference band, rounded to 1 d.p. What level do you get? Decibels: 23.3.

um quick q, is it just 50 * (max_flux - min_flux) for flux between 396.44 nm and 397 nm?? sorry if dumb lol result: 1500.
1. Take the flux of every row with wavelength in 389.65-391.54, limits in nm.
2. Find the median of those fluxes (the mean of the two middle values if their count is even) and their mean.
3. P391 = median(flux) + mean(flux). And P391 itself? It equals 339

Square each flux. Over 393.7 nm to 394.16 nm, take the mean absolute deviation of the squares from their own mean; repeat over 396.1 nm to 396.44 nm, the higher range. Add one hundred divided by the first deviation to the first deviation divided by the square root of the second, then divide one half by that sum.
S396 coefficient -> 0.13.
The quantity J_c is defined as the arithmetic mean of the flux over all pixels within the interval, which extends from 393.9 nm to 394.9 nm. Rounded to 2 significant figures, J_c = 40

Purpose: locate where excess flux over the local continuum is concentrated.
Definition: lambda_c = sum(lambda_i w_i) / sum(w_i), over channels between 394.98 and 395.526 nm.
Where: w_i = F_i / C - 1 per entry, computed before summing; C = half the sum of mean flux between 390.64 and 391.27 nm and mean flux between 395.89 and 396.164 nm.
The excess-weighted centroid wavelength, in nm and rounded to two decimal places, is 395.23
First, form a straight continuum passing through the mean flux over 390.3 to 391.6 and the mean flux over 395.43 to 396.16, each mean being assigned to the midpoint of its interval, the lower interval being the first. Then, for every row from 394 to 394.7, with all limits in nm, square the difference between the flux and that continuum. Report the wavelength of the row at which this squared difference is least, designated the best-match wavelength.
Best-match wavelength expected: 394.661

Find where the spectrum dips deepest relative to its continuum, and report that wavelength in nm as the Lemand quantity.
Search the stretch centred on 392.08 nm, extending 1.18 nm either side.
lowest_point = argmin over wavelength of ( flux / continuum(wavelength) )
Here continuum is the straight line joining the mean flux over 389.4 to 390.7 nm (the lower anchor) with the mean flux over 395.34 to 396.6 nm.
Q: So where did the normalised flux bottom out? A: 393.210 nm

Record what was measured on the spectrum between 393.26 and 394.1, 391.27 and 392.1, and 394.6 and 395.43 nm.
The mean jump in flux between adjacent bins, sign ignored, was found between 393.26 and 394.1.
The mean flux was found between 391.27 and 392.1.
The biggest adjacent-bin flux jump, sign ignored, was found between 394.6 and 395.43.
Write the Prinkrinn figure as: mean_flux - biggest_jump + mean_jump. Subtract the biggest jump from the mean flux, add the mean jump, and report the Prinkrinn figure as 169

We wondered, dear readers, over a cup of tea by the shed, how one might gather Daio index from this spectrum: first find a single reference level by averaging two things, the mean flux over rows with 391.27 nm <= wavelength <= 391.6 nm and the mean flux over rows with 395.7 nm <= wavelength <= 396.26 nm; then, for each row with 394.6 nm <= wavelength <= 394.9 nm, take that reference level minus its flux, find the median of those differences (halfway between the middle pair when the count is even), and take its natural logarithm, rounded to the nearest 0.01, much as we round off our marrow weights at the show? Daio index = 4.90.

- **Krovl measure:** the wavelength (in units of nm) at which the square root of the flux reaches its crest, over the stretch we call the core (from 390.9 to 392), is 390.953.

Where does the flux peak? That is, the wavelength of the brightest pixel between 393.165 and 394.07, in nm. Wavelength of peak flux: 393.210 nm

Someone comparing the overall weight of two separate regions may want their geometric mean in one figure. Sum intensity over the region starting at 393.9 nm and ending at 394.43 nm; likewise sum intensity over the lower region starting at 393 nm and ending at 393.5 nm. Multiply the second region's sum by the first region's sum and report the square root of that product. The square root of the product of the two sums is 303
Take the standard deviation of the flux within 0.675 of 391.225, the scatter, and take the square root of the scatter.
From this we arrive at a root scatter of 2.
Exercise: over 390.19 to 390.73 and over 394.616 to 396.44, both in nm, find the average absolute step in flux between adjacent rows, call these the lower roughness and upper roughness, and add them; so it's 15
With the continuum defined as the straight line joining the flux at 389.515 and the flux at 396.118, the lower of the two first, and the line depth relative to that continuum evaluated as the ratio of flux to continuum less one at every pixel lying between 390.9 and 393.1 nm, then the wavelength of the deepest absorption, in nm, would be 393.029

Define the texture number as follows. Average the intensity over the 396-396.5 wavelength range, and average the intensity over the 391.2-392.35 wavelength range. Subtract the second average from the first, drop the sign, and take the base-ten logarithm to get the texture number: 1.8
